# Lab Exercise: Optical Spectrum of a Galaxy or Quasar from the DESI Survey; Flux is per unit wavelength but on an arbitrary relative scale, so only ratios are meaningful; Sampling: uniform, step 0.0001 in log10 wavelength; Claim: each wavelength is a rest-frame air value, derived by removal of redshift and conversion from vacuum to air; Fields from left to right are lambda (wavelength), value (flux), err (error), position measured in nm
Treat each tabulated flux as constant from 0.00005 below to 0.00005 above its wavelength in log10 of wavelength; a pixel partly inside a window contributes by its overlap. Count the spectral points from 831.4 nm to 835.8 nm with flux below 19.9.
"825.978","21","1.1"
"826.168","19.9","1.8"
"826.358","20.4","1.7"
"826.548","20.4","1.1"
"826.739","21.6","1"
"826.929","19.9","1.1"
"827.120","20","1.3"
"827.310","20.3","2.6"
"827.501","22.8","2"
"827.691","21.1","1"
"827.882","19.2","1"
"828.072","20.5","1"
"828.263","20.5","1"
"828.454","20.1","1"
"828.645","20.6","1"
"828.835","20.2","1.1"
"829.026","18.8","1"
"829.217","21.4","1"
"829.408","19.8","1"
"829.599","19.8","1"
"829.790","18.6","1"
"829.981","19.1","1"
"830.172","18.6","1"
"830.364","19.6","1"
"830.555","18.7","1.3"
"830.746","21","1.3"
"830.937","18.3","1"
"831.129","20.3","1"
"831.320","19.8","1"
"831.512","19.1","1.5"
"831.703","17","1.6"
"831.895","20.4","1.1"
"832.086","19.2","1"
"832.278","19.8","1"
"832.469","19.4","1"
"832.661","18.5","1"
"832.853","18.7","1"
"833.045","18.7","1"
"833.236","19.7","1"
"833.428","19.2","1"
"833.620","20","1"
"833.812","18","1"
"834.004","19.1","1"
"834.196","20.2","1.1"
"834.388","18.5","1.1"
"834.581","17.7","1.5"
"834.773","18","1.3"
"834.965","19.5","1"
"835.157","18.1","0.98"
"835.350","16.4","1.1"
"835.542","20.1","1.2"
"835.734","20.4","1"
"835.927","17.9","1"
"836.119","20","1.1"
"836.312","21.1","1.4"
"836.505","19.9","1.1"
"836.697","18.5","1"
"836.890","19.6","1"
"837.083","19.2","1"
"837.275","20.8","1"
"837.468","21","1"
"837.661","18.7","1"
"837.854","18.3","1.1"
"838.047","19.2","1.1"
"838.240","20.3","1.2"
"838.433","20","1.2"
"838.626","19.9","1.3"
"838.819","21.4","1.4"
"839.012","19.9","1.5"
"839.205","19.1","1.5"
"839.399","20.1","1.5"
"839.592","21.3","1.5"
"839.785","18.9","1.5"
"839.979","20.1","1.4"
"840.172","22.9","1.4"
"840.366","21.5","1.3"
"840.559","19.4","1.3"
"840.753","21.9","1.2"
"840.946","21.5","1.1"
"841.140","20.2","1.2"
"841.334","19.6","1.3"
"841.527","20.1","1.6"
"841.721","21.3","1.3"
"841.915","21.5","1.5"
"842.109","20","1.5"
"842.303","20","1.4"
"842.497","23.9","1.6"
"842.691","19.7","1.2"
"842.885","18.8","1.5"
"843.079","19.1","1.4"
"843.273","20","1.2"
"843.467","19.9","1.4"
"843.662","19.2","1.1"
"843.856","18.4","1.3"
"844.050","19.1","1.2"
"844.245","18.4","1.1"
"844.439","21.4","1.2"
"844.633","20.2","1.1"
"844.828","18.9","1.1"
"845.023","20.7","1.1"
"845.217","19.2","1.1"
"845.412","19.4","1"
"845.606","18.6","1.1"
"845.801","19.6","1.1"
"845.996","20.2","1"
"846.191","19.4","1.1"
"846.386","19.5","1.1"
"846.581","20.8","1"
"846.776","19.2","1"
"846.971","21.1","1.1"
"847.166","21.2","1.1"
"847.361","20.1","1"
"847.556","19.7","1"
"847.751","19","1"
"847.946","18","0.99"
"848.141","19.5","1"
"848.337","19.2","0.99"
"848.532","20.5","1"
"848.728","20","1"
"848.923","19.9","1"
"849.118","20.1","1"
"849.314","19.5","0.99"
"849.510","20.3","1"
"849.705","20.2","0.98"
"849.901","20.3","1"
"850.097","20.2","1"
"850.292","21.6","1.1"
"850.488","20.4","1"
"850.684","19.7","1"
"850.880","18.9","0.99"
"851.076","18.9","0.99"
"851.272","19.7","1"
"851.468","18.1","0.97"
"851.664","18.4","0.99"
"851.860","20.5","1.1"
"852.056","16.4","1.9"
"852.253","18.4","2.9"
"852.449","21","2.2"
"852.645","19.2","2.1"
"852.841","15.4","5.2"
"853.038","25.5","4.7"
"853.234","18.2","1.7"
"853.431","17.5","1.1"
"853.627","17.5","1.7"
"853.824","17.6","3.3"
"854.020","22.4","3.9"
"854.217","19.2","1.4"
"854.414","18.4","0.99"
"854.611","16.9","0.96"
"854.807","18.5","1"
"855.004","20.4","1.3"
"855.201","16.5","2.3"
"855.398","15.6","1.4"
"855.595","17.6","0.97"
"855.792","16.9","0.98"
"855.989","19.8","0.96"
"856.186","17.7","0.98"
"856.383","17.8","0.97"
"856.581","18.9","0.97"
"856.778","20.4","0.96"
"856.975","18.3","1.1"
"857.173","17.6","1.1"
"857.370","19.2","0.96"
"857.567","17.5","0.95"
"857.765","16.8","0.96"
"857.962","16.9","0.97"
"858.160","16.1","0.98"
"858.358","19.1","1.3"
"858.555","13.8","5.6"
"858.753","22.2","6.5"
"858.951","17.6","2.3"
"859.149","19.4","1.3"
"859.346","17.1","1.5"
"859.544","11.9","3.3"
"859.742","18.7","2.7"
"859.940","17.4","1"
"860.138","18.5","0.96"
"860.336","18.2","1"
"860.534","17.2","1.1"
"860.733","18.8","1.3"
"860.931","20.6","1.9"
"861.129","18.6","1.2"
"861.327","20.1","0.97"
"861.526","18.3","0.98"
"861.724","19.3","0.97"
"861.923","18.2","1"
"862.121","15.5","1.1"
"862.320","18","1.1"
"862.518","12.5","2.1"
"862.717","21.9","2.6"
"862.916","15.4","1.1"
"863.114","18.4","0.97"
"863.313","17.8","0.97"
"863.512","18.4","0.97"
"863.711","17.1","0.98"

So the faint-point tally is 18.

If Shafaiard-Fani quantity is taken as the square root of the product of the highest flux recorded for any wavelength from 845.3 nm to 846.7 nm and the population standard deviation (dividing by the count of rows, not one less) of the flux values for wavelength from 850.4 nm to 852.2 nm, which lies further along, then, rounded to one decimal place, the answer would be 5.0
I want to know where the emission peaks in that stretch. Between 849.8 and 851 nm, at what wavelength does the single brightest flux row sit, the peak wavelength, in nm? 850.292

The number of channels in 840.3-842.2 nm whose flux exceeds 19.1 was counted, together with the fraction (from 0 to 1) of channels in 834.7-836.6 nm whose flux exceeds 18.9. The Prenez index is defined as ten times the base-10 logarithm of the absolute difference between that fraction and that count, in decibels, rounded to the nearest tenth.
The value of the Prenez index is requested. 9.7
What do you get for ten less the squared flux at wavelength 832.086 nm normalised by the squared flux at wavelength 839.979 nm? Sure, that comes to 9.09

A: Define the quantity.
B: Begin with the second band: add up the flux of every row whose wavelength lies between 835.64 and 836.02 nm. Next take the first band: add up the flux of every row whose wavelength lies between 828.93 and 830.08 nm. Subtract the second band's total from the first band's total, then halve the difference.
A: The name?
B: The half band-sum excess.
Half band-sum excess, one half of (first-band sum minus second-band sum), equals 40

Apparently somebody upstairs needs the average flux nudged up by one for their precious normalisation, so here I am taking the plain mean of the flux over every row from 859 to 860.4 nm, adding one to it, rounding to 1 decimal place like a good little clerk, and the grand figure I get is 18.3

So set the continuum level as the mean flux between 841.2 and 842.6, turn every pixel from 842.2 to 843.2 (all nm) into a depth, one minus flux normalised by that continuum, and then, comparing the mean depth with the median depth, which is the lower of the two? 0.029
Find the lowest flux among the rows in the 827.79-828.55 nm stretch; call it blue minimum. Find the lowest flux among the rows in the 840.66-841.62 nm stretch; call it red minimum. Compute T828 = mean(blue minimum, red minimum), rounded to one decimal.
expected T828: 19.4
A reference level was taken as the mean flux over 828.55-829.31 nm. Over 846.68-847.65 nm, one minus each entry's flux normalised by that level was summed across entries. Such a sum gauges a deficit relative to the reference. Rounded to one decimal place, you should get 0.0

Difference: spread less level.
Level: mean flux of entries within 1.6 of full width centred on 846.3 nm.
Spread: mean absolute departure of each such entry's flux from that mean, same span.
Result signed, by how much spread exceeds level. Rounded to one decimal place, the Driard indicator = -19.1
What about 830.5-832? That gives -18.3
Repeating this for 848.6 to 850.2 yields -19.9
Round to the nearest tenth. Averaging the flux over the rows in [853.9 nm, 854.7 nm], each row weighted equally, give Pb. 19.2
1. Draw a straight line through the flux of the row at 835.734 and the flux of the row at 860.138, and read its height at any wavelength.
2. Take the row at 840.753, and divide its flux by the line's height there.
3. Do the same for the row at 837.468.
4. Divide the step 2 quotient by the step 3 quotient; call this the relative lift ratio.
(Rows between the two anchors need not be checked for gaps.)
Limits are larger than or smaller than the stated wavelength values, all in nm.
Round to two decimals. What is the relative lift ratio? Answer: 1.06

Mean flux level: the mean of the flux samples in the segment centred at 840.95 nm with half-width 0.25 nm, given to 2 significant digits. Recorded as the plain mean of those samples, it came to 21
